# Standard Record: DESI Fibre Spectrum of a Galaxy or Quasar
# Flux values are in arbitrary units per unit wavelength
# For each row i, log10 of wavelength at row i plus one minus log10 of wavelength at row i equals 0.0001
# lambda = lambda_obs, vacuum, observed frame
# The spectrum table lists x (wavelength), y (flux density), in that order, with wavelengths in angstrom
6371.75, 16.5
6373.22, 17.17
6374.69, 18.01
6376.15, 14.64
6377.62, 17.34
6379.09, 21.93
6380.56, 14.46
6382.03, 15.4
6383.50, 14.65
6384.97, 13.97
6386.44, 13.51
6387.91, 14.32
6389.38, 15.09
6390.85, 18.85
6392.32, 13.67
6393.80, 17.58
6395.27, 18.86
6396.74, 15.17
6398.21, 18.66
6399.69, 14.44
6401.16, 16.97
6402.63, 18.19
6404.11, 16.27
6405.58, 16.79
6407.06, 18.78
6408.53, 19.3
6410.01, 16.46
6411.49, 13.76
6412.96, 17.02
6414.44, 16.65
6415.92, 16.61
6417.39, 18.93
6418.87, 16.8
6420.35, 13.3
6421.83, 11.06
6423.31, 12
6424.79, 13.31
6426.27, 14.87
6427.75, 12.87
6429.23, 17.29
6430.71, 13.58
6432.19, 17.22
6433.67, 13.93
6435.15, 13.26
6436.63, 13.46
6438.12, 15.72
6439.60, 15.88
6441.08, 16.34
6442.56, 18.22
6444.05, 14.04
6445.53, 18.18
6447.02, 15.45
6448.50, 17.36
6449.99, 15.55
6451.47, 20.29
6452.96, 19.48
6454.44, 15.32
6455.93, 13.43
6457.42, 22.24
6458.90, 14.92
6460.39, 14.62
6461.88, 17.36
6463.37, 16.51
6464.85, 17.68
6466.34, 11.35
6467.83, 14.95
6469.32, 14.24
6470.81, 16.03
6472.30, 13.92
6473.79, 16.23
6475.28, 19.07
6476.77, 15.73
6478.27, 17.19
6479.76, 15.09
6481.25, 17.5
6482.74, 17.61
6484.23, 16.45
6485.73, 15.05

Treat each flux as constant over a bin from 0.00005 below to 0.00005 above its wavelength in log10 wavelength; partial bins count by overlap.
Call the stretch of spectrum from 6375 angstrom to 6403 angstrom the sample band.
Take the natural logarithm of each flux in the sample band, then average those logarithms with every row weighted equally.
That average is 2.78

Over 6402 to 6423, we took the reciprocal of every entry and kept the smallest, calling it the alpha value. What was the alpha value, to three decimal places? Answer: 0.052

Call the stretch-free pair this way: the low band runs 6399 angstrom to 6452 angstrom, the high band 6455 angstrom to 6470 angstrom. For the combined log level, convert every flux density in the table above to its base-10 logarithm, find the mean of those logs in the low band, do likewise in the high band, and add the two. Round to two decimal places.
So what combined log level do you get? 2.39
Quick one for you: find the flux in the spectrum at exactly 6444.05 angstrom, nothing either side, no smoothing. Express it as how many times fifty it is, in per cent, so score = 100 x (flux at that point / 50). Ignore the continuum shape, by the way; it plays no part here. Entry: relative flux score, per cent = 28.1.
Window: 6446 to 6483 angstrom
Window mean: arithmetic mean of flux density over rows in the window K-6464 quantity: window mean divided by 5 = 3.3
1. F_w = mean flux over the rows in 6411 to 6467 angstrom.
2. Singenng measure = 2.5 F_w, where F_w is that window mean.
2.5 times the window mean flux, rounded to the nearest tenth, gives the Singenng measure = 39.2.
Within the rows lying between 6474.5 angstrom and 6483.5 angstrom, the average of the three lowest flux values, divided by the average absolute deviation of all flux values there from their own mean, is 15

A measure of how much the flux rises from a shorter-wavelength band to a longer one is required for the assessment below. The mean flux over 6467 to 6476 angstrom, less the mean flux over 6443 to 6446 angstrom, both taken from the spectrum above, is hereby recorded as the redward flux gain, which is -0.4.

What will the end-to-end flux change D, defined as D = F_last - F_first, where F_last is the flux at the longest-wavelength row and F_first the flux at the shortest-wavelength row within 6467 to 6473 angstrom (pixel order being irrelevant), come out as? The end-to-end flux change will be -1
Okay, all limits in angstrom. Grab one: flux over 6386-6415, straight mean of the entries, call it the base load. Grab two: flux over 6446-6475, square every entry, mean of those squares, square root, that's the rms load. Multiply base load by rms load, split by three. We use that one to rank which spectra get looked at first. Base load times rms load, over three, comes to 90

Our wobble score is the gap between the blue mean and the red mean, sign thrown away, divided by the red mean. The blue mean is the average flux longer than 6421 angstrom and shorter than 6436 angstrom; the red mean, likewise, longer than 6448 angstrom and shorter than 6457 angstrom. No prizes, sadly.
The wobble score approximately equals 0.18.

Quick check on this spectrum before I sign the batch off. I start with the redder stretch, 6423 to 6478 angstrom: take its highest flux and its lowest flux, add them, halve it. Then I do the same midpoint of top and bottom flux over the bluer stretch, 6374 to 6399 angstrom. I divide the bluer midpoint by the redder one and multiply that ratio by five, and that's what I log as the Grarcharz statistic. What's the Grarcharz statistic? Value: 5.3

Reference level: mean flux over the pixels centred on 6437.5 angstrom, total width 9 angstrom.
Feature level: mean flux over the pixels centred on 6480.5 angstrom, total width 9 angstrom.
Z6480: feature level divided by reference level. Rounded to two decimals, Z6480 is 1.12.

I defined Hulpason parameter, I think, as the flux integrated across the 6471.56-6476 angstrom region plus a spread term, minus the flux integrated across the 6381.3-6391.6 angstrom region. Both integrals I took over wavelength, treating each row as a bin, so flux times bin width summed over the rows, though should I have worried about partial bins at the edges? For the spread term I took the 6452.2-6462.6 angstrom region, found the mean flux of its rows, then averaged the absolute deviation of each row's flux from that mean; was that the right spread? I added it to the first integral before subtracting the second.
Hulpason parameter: -80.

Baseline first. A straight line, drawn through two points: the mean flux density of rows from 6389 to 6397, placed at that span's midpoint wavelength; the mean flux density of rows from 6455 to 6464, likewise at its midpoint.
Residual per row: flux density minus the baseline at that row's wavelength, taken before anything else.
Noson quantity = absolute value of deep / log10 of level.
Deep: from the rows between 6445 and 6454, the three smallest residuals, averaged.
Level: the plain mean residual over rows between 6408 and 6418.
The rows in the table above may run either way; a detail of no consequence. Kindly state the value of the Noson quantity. -1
